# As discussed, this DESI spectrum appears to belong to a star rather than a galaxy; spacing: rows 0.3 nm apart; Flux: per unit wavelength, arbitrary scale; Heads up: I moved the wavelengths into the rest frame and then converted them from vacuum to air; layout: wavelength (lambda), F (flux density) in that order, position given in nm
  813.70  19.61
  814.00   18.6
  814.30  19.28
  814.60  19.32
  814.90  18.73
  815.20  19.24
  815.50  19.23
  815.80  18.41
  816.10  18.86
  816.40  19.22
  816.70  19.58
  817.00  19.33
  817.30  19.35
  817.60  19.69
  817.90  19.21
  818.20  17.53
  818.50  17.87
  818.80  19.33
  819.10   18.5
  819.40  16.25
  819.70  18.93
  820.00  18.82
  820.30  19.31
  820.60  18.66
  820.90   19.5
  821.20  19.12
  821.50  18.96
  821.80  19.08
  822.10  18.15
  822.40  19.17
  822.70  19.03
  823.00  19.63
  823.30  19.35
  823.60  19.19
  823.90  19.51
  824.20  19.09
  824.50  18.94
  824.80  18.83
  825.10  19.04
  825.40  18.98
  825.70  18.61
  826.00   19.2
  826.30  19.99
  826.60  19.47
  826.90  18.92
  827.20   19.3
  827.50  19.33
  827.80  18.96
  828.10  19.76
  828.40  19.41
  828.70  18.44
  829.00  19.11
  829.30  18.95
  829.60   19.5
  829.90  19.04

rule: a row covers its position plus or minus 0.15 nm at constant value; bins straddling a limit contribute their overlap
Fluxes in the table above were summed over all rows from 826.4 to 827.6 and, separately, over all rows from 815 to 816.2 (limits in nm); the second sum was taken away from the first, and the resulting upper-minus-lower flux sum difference 1.3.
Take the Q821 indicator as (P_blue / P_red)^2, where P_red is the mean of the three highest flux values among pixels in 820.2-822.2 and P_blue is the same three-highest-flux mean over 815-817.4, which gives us 1.01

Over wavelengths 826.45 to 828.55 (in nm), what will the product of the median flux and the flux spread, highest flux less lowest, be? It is 16.2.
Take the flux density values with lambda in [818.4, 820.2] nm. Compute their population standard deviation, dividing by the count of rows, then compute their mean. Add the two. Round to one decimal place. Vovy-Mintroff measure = 19.3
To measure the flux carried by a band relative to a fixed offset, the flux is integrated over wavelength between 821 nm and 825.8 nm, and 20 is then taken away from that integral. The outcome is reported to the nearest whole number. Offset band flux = 71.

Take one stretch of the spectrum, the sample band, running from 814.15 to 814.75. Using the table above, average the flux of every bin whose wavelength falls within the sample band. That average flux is 19.3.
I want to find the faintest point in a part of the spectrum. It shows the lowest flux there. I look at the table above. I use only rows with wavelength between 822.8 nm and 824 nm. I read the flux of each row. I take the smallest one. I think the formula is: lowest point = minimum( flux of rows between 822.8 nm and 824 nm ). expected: 19.19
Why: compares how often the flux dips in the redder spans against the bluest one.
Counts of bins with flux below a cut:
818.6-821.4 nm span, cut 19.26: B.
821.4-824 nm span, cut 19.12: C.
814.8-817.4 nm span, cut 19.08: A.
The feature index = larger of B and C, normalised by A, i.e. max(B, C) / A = 2.0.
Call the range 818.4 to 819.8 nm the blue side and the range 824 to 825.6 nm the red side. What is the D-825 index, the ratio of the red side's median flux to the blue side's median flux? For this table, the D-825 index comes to 1.03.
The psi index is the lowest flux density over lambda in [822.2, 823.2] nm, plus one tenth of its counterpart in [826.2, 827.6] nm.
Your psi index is 20.9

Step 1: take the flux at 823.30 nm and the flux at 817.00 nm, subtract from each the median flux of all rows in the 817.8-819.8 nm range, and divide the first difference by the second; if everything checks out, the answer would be 1.0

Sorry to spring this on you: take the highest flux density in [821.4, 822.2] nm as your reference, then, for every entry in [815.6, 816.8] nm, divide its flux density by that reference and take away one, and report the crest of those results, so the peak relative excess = 0.026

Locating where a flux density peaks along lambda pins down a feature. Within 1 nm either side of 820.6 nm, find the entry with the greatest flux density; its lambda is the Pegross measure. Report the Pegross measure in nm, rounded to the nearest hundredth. 820.90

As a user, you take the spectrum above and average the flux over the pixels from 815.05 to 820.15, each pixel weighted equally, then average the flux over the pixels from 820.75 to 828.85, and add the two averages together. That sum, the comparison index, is 37.9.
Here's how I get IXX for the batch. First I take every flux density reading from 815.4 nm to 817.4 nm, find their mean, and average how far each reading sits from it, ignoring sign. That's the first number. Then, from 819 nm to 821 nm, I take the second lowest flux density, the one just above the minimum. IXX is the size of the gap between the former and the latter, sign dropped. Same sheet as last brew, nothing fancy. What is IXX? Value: 18.2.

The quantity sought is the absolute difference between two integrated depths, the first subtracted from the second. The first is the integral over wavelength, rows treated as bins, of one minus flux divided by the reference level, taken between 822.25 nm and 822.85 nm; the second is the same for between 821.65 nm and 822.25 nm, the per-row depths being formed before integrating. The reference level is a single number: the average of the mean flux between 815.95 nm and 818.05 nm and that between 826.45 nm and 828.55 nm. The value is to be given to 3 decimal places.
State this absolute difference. 0.015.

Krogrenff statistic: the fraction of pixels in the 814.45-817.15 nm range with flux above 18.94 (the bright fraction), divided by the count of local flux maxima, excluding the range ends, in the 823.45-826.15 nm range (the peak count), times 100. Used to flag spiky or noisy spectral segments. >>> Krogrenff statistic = 33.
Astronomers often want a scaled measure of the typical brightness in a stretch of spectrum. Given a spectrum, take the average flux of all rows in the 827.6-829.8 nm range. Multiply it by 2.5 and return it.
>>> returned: 47.9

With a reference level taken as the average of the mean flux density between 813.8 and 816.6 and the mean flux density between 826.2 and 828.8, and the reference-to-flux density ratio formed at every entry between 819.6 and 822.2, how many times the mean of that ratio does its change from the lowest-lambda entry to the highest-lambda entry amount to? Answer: 0.043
